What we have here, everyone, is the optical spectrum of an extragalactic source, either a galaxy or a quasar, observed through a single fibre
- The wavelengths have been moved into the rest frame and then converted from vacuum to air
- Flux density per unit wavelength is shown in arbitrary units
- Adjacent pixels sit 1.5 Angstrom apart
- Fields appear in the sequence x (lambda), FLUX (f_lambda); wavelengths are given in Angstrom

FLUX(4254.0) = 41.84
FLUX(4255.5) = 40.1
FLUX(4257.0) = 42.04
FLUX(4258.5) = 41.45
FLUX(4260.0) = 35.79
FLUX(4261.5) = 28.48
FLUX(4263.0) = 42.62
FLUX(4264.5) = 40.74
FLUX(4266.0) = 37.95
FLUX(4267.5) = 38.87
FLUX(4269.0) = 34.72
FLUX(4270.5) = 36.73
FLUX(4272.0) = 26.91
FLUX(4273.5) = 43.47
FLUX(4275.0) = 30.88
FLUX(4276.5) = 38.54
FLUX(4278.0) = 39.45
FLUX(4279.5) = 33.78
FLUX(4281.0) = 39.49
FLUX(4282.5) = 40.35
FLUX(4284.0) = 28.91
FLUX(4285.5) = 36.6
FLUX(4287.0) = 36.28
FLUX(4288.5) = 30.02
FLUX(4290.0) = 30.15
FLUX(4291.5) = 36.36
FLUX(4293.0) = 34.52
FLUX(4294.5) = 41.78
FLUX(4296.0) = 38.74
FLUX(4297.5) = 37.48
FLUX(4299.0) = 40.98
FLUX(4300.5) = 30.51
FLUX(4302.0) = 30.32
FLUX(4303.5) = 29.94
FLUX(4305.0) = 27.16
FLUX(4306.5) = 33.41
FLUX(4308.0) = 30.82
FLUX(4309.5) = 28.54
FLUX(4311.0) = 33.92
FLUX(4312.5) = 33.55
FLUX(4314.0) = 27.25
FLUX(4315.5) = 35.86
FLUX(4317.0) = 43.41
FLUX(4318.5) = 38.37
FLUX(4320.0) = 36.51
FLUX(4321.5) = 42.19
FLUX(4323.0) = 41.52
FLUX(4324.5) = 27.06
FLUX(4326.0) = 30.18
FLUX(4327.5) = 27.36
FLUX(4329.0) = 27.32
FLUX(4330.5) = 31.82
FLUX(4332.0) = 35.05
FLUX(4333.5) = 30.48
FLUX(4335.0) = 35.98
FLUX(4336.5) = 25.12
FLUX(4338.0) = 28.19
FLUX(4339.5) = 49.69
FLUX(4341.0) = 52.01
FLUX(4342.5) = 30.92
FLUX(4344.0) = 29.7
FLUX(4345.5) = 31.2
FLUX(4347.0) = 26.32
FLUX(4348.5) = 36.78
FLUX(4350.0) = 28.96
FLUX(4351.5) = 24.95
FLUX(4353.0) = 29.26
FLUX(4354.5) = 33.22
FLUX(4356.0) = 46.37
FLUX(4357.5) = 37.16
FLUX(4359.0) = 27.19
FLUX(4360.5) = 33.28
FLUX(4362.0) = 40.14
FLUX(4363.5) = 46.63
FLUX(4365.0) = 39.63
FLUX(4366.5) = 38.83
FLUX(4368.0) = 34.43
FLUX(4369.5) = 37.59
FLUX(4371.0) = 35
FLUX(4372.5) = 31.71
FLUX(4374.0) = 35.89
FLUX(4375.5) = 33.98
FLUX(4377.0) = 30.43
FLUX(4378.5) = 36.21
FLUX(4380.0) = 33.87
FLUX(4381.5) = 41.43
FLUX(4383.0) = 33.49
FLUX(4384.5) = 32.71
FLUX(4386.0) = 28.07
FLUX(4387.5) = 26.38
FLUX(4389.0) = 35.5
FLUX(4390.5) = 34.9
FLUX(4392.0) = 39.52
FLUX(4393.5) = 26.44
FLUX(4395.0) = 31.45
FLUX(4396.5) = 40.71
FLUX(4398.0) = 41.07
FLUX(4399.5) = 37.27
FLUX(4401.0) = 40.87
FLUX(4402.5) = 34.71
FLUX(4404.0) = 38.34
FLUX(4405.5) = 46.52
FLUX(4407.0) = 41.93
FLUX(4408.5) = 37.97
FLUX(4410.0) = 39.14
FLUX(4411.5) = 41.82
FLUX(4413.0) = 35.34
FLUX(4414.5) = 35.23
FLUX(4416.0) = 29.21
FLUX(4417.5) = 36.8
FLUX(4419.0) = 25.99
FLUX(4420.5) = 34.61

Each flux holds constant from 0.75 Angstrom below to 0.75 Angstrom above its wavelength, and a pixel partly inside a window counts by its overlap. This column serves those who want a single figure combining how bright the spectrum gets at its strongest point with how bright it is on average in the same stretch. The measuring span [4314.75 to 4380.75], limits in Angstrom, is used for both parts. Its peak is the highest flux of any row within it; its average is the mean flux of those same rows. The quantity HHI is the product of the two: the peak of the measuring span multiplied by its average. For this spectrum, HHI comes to 1806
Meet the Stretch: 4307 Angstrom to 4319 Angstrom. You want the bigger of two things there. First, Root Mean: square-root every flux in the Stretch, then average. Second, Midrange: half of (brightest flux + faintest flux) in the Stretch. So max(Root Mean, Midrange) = 35.3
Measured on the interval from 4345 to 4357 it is 35.7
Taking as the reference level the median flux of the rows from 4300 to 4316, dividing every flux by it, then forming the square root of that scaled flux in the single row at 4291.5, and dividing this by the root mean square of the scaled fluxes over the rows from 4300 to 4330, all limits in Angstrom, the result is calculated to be 1.00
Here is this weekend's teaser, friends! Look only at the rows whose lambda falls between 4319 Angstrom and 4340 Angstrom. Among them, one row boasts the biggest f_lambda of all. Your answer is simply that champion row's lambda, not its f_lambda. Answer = 4339.5 Angstrom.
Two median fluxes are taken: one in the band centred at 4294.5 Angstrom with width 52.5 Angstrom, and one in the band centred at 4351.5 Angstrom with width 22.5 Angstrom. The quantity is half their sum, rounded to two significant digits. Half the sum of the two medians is 33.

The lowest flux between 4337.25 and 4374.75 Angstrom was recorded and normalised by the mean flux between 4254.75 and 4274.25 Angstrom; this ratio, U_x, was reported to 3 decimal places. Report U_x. 0.662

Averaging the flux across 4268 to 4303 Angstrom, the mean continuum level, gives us 35.5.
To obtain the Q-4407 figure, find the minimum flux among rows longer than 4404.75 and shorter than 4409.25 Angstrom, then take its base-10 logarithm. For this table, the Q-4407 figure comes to 1.58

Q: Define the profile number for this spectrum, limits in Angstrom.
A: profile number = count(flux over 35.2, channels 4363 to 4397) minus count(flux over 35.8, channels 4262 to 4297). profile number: -5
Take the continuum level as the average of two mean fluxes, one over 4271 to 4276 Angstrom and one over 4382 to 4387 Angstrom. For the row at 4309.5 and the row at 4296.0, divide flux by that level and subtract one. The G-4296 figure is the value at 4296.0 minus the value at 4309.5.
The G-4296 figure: 0.31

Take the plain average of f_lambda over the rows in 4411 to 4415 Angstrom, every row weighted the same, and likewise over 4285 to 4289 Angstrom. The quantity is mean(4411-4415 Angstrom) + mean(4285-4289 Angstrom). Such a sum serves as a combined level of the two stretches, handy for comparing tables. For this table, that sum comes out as 71.8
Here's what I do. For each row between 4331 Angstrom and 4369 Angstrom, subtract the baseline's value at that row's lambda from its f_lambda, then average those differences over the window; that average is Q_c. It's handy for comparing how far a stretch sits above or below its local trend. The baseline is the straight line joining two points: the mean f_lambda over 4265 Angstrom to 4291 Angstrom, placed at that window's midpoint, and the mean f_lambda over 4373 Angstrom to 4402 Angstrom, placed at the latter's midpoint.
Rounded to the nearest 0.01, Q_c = -0.14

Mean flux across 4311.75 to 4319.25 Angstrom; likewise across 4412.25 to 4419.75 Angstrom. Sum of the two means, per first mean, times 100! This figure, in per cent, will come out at 191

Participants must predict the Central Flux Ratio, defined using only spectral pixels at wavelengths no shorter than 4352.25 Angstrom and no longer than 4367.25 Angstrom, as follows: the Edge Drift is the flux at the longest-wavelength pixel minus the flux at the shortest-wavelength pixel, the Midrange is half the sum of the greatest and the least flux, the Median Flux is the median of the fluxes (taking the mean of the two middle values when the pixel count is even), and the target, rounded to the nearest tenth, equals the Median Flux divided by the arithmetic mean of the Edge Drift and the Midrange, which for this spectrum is 1.6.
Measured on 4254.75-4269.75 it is 2.6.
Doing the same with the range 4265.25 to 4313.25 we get 2.2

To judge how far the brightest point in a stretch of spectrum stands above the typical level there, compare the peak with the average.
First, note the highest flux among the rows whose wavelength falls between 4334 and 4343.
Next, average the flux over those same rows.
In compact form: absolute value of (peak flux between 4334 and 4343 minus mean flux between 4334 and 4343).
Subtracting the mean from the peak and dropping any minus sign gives 15.0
